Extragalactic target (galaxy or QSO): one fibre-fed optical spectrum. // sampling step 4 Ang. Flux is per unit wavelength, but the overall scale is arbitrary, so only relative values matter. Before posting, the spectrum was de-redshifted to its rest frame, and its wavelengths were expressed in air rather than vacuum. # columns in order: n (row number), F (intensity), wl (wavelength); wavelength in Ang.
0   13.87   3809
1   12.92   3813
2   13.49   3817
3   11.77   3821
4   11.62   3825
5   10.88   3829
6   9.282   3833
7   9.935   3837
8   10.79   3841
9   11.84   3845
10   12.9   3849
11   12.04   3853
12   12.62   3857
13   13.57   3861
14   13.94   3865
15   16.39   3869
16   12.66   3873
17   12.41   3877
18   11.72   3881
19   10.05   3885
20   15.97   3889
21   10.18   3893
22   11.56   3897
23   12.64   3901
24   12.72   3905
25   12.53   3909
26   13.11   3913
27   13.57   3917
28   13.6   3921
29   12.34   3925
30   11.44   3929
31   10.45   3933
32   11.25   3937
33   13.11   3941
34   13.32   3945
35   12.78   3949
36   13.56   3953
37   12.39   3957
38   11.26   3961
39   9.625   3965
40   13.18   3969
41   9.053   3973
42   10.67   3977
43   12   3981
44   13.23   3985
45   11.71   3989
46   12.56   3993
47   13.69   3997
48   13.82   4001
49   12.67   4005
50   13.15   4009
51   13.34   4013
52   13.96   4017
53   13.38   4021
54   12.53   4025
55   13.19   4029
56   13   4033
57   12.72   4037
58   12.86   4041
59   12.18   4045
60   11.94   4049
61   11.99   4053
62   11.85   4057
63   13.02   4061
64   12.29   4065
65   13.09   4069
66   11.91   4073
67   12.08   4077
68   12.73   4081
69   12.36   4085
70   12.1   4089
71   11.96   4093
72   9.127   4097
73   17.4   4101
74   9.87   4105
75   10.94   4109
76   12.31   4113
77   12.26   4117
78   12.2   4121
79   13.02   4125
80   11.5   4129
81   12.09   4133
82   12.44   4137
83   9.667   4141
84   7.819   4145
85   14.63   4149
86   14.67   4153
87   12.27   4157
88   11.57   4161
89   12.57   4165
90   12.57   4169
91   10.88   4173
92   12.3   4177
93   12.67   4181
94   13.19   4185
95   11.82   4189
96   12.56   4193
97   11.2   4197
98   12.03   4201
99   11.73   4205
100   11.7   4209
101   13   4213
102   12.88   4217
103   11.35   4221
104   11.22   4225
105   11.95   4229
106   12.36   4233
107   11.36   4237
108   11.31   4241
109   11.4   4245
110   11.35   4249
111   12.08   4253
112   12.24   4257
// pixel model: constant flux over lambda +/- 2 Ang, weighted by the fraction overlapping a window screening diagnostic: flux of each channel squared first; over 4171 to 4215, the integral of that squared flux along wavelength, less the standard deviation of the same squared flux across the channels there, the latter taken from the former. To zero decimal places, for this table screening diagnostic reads 6444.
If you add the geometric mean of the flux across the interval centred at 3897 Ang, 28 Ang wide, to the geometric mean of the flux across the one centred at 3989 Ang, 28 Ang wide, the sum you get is 24.6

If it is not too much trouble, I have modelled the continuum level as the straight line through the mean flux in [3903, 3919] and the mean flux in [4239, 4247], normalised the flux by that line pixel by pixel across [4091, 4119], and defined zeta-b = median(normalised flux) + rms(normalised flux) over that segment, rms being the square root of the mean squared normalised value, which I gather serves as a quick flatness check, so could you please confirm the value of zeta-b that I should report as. 2.01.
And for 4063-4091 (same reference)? 2.02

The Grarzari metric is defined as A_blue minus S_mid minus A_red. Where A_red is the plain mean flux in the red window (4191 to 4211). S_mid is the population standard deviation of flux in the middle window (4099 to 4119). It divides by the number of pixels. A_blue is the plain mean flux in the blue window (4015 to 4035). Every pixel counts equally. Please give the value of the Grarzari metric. -1.22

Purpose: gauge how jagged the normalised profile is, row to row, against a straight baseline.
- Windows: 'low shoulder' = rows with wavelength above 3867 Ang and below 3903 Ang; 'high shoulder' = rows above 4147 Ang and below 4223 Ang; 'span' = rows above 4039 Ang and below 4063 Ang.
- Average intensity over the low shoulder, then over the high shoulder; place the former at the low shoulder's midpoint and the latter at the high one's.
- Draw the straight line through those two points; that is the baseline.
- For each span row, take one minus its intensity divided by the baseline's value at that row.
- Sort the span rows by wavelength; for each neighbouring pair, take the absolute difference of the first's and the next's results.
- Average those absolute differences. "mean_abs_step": 0.04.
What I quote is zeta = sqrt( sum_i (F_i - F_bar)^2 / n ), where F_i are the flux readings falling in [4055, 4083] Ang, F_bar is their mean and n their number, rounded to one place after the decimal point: 0.5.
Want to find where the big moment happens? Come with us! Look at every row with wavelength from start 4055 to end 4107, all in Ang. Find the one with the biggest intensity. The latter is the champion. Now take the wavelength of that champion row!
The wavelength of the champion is 4101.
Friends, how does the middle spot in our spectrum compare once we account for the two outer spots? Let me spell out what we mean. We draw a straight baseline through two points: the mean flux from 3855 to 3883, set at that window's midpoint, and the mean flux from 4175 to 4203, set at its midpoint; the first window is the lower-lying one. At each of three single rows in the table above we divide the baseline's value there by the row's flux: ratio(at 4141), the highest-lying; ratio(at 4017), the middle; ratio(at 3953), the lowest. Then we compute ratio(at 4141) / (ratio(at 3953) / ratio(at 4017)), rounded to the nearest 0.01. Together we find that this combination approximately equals 1.23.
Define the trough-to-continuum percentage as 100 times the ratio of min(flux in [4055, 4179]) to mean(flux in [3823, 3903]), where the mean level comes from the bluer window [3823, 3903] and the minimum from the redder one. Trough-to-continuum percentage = 64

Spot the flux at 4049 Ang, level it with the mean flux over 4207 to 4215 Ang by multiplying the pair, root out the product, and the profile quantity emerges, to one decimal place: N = 12.1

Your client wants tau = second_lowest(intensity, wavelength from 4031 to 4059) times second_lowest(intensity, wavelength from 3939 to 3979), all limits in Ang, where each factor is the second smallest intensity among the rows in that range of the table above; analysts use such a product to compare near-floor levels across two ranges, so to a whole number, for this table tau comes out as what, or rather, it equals 115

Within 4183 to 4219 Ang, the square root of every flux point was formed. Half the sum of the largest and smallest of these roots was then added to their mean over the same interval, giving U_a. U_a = 6.99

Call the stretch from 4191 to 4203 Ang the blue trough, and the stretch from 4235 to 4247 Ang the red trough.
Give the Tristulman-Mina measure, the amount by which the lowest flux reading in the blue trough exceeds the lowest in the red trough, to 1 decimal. -0.1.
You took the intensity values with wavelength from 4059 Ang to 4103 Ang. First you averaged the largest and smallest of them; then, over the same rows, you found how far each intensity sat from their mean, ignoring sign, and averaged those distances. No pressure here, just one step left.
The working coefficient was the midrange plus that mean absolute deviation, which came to 14.4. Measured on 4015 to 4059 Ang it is 13.4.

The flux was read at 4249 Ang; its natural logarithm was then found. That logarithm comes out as 2.43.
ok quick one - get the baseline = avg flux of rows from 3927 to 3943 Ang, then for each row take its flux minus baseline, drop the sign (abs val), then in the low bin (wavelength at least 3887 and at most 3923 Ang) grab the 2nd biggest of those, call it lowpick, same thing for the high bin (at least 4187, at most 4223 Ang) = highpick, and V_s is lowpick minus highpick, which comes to 0.7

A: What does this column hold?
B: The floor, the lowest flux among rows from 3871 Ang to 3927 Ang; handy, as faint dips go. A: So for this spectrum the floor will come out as 10.05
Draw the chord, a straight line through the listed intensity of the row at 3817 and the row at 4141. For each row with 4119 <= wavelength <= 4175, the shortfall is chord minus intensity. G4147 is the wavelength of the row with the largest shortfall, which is 4145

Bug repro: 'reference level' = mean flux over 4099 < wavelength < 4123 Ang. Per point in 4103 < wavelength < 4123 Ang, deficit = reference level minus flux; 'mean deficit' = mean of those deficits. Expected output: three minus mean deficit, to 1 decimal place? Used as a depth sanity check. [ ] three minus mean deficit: 2.0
